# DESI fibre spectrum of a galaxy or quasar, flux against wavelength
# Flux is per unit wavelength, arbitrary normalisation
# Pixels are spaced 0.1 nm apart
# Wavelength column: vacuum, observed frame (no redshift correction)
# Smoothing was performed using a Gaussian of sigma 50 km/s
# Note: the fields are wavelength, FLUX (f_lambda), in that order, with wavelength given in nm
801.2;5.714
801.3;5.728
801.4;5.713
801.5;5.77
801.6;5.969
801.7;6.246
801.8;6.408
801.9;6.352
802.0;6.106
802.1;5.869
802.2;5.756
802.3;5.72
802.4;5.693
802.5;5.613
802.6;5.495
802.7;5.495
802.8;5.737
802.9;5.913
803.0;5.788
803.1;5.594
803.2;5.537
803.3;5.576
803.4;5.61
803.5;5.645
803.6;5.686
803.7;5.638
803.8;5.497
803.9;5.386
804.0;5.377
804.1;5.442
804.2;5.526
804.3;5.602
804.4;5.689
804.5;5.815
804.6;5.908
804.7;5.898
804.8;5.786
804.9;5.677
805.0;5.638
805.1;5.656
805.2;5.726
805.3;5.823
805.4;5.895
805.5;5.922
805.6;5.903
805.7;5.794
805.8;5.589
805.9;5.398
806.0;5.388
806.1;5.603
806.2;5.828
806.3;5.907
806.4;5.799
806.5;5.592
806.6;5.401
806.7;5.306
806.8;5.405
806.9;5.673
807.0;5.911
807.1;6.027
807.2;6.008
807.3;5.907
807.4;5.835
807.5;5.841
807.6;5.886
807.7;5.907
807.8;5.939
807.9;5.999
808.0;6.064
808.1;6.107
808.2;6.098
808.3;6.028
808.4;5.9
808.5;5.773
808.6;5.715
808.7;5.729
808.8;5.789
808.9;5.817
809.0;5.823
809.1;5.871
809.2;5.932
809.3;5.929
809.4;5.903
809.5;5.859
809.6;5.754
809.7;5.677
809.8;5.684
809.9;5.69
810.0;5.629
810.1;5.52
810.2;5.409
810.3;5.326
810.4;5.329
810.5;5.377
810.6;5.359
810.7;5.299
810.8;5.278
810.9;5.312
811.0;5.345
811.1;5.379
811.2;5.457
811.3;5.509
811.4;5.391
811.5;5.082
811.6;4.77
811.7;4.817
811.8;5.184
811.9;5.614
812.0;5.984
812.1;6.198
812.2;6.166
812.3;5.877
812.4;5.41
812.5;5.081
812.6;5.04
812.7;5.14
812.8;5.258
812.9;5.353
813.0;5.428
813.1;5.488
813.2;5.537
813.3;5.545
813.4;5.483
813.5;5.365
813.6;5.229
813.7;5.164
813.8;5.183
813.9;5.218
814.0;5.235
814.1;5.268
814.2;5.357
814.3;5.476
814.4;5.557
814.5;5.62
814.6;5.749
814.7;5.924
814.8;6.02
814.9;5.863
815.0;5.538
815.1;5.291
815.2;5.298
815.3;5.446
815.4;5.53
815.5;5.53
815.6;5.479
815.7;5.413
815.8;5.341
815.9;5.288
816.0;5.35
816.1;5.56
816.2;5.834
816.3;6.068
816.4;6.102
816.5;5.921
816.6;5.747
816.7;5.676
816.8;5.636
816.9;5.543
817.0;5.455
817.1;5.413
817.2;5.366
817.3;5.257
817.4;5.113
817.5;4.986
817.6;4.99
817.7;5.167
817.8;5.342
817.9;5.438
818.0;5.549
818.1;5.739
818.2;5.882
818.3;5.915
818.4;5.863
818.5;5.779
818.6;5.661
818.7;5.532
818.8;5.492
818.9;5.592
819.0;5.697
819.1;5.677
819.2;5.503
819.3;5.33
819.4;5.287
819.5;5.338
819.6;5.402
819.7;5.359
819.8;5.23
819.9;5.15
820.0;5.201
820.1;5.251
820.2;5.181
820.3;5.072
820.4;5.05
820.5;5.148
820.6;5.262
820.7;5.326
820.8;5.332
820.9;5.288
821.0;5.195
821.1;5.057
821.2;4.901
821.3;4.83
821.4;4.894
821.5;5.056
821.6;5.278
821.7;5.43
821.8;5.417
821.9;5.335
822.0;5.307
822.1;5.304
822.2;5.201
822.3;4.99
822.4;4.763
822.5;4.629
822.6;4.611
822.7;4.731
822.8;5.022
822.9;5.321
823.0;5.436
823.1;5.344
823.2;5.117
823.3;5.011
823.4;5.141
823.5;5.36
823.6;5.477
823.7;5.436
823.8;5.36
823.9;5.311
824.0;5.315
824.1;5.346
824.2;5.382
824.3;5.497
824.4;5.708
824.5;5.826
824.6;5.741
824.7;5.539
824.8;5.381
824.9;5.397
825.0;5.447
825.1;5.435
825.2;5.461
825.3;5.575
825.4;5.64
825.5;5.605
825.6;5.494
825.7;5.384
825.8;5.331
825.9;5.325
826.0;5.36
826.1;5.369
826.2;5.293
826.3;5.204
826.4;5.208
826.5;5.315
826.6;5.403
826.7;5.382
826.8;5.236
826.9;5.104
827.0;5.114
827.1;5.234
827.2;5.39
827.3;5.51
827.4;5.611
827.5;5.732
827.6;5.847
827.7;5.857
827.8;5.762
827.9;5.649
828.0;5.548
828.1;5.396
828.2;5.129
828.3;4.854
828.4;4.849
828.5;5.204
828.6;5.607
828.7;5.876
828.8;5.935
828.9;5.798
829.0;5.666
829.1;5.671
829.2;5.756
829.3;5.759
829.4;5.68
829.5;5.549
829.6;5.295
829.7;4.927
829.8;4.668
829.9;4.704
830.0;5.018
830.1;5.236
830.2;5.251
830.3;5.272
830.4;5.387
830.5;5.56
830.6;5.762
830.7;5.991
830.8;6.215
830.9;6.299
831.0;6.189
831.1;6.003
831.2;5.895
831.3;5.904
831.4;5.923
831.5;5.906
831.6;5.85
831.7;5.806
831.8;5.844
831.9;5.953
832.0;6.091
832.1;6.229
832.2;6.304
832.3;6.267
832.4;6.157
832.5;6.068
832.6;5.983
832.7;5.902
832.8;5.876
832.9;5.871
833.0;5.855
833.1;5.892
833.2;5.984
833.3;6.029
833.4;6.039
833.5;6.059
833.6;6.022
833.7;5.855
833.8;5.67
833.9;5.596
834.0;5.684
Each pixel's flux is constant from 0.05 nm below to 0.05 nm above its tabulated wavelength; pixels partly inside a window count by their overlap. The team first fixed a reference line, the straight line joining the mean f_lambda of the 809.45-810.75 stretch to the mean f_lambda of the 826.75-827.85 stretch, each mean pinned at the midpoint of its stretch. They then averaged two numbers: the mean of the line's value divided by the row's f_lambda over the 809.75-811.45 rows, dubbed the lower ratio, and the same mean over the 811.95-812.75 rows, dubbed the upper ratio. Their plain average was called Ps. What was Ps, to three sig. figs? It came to 1.01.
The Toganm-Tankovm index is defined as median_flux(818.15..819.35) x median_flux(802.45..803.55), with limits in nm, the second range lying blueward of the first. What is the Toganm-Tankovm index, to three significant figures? 31.8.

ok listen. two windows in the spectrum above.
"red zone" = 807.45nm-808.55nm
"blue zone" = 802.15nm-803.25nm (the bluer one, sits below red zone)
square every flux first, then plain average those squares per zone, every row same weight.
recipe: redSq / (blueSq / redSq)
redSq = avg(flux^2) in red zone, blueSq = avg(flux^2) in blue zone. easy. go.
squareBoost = 39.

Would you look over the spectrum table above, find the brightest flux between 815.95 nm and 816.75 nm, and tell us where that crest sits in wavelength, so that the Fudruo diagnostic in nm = 816.4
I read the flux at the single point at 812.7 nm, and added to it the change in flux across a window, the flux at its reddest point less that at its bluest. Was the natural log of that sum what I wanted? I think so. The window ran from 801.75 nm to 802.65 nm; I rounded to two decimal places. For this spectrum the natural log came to 1.44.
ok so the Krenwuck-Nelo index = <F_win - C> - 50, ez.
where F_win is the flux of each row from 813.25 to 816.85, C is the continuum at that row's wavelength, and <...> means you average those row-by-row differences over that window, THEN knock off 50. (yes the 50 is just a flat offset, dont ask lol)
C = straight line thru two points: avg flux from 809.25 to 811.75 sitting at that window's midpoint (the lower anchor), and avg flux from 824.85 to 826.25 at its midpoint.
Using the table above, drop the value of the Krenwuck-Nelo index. -49.9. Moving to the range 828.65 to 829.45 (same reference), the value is -49.7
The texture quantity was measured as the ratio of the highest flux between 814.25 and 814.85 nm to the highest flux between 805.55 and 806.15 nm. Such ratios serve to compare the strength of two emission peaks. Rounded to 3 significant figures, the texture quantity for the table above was 1.02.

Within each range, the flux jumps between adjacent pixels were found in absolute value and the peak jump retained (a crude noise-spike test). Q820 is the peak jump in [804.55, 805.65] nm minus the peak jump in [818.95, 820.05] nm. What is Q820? -0.06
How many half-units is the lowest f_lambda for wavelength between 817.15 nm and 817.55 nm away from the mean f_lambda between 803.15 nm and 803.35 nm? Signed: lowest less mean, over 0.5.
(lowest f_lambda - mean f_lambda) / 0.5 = -1.14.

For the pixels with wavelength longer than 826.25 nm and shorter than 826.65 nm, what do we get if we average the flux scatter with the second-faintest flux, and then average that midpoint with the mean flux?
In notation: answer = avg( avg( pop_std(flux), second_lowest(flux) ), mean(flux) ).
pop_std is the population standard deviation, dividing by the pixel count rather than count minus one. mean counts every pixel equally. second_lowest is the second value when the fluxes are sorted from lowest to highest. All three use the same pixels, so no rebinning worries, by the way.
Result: 3.96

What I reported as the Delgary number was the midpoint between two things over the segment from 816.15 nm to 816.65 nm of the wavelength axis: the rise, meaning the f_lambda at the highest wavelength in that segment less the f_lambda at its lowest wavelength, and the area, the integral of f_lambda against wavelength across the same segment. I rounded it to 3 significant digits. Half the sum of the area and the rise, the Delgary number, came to 1.44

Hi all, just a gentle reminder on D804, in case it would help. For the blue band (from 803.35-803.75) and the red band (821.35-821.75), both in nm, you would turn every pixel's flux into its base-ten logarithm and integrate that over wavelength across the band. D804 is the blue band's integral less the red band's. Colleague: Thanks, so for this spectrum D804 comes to 0.016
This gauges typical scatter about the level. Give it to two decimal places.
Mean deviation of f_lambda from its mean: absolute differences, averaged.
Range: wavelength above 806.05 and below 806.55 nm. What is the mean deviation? 0.12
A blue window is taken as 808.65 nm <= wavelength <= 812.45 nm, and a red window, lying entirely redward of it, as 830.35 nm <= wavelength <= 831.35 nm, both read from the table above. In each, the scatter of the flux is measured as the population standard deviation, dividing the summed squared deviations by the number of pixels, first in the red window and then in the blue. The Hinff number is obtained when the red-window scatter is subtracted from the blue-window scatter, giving 0.052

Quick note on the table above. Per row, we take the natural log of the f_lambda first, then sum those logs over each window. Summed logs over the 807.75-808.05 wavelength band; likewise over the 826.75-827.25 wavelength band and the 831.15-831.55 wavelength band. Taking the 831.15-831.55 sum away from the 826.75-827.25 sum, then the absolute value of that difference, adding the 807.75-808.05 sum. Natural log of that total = 1.9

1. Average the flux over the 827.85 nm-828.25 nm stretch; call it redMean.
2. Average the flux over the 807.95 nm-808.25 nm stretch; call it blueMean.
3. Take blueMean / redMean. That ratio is 1.12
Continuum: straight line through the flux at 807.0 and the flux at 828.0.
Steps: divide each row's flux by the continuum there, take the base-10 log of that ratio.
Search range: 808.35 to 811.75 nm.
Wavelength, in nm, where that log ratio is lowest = 811.6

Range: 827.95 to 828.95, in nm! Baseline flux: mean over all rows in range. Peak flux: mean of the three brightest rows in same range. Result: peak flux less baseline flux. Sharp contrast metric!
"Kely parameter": 0.45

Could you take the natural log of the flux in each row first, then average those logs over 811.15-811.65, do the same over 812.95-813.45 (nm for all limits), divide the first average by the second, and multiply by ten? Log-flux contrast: 9.7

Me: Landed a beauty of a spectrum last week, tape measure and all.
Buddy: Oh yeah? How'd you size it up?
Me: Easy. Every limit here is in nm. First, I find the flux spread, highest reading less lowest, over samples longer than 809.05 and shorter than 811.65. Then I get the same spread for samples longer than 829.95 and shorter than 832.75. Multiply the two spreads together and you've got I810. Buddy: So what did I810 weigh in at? 1.49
